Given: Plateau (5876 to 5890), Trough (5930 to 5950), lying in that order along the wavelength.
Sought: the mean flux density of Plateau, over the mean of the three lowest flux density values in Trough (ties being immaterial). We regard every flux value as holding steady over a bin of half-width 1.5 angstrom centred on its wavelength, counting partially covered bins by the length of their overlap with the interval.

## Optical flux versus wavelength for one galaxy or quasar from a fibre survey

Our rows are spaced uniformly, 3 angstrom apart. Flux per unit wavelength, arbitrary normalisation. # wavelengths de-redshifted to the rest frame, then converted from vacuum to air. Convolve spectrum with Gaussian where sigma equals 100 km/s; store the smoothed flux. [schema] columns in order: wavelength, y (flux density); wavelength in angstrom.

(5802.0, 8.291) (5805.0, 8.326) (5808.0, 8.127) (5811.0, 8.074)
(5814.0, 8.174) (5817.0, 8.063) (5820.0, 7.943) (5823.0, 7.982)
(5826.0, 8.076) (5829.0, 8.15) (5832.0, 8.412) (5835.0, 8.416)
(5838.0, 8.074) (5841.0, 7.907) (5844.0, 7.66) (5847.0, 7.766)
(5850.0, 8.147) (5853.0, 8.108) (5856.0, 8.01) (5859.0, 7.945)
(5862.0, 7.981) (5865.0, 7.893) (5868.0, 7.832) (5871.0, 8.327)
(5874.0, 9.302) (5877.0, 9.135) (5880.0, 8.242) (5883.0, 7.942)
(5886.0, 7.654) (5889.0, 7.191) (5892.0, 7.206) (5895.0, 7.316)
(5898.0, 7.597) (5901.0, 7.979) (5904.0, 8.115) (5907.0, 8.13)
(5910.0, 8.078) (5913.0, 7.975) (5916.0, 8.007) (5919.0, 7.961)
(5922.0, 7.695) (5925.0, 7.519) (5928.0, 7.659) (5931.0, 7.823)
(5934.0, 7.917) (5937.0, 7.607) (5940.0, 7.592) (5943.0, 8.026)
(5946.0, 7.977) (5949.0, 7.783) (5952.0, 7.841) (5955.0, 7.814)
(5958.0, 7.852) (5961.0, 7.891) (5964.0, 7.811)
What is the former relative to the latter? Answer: 1.05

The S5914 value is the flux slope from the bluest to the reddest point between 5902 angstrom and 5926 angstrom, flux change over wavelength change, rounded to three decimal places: -0.028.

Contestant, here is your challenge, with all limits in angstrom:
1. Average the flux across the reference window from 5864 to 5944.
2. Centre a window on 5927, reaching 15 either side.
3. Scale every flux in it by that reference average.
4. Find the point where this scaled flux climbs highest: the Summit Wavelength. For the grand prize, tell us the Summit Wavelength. 5916.0 angstrom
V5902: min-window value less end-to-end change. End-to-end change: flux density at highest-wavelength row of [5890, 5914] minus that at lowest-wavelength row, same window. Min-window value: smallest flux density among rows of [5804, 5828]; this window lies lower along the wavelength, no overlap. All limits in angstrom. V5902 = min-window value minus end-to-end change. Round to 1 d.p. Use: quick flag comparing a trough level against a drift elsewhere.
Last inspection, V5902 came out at 7.2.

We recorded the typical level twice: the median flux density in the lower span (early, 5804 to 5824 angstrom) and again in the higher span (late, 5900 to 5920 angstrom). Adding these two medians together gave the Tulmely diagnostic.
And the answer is 16.1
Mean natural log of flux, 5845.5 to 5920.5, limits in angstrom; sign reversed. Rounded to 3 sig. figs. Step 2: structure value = -2.08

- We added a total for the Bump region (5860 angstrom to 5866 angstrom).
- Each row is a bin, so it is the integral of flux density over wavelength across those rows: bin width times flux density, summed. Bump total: 47.6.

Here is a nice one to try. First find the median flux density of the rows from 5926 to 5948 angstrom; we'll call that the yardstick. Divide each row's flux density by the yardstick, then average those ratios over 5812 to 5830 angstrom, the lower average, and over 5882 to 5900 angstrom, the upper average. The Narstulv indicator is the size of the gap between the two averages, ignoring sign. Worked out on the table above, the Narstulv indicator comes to 0.074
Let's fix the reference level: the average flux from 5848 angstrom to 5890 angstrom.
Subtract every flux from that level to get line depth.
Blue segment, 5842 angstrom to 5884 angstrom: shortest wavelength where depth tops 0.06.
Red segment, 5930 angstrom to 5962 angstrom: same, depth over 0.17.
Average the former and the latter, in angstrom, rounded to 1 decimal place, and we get 5887.5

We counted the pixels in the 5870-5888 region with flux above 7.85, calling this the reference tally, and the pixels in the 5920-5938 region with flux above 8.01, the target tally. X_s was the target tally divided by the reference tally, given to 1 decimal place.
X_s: 0.0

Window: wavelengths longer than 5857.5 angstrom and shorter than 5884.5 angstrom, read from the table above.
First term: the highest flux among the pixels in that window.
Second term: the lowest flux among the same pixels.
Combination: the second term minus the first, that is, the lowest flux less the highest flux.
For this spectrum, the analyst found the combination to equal -1.5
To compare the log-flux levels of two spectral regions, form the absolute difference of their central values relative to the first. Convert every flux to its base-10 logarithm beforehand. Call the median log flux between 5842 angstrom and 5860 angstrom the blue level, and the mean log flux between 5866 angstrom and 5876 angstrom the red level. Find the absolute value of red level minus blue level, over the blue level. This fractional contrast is 0.029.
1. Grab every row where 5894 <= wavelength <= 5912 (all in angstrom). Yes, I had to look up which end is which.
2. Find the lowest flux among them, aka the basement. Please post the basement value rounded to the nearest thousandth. 7.316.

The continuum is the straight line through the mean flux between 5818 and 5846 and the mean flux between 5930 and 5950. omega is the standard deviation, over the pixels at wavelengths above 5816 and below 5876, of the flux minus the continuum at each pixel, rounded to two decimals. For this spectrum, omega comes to 0.35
